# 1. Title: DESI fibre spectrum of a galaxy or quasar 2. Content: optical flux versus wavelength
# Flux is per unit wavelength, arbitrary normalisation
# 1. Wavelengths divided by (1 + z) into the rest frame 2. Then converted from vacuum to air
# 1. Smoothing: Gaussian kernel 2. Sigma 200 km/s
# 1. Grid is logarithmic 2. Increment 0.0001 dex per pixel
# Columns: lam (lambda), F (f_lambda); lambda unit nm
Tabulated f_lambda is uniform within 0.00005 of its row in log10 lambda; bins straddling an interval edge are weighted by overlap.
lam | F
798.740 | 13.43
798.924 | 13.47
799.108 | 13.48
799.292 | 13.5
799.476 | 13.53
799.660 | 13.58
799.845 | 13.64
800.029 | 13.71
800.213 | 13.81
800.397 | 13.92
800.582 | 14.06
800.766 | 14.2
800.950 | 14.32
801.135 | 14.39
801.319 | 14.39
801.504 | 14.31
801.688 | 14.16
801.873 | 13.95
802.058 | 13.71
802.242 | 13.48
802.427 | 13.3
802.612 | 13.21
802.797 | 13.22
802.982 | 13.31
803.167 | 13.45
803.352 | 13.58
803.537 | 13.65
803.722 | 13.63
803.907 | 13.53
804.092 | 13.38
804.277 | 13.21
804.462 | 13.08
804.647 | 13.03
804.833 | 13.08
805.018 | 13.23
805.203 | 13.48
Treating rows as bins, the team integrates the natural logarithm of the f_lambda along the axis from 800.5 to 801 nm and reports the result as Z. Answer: 1.33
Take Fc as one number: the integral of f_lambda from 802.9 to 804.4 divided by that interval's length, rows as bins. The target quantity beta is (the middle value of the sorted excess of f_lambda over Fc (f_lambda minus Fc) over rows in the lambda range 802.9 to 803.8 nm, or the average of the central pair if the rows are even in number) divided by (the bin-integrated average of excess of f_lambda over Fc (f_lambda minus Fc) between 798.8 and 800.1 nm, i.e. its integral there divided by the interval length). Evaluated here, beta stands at 1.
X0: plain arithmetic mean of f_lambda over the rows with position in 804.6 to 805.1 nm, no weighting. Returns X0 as 13.1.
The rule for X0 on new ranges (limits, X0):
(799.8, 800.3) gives 13.7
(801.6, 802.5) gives 13.7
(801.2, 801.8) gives 14.3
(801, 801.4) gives 14.4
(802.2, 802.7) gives 13.3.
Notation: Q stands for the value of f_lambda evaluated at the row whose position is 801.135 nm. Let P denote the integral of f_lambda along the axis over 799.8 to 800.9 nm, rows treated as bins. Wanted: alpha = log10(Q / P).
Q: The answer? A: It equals -0.027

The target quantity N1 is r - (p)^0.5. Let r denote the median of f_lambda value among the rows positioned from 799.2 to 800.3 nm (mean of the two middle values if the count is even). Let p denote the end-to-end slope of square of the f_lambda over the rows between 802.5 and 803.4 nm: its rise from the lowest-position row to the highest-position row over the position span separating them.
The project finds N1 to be 10.0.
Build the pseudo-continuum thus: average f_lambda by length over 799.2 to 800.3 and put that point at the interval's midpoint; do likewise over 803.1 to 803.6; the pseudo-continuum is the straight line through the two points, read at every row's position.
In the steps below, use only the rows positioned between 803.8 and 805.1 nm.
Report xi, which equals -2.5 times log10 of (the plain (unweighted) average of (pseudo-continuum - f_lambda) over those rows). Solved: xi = 1.2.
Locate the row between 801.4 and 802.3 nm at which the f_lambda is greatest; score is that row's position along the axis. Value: 801.504 nm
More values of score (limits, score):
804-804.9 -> 804.092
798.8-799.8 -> 799.660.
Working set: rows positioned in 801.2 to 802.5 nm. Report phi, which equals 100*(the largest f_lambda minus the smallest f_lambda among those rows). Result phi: 109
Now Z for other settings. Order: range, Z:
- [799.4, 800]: 1.56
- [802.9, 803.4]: 1.30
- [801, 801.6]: 1.60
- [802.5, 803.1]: 1.55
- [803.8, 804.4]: 1.56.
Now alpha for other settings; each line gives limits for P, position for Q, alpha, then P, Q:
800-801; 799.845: -0.012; 14.0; 13.64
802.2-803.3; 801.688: -0.015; 14.7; 14.16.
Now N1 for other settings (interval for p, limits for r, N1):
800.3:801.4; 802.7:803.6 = 9.7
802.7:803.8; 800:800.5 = 10.4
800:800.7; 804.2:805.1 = 8.9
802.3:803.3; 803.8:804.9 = 10.8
